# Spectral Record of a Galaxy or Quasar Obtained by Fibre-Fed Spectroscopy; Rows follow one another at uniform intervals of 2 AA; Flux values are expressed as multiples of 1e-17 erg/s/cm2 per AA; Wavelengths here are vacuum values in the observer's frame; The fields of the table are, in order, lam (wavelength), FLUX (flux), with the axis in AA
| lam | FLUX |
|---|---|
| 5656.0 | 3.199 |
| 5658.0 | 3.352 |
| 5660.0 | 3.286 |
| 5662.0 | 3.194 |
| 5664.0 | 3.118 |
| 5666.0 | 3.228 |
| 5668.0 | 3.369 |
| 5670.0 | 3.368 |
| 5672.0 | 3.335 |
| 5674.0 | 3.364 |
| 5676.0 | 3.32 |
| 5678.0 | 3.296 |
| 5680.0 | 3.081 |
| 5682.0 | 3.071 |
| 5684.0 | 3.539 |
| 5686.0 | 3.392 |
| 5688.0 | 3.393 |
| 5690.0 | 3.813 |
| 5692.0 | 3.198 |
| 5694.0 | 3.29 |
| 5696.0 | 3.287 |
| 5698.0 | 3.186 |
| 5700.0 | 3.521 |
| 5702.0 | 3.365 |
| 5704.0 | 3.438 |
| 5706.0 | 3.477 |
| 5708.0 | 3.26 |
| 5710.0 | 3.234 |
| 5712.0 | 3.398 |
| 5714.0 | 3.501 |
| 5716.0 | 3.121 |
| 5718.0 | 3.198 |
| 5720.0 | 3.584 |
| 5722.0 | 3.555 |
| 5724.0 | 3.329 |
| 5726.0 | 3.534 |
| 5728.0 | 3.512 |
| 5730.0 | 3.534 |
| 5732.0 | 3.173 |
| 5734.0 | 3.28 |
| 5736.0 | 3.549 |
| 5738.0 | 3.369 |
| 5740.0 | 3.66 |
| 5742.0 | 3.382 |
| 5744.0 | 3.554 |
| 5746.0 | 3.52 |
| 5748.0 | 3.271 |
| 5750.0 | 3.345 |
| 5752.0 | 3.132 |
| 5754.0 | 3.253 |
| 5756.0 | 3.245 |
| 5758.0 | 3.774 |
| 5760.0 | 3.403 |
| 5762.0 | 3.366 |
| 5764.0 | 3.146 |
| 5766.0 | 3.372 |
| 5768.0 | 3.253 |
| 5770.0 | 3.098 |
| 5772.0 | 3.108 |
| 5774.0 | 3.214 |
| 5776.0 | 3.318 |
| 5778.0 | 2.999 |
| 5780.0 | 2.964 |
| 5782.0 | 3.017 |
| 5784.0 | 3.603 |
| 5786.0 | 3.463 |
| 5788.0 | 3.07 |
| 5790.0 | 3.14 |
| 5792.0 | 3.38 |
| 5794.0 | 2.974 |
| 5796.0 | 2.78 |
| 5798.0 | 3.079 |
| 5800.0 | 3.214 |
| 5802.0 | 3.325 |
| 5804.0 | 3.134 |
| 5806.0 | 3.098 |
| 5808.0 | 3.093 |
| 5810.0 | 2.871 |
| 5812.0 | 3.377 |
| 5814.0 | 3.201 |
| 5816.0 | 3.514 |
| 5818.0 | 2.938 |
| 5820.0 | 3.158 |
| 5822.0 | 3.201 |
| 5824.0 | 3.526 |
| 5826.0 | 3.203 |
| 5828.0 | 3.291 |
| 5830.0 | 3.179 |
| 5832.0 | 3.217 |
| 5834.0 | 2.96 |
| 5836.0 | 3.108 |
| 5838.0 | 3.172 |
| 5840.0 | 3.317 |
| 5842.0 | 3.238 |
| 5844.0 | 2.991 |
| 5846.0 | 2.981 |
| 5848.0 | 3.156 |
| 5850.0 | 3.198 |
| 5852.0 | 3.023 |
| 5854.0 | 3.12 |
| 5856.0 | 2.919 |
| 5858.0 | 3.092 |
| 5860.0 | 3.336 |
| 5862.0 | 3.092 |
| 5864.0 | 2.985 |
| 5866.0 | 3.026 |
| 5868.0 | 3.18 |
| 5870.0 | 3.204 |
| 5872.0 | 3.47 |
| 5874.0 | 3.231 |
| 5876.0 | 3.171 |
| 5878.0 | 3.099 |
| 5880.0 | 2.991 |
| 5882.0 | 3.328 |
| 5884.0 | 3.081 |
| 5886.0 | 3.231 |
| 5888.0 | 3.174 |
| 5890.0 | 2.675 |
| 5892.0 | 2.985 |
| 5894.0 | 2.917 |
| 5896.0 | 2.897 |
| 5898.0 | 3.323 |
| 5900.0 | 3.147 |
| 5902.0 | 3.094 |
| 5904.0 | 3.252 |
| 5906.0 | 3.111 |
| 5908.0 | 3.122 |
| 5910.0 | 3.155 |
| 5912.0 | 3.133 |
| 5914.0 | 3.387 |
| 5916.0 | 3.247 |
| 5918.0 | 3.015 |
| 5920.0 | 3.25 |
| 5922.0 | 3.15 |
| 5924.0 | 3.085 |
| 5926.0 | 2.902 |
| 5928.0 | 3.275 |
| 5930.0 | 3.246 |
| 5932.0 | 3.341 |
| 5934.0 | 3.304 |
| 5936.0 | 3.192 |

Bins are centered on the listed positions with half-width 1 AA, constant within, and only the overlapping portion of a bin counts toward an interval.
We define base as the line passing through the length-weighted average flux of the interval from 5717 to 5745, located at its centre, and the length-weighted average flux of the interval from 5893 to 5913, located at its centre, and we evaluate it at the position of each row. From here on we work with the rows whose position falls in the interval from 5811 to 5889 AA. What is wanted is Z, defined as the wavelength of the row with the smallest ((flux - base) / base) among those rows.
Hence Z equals 5818.0 AA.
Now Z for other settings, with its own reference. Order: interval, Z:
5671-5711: 5682.0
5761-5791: 5780.0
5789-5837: 5796.0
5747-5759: 5752.0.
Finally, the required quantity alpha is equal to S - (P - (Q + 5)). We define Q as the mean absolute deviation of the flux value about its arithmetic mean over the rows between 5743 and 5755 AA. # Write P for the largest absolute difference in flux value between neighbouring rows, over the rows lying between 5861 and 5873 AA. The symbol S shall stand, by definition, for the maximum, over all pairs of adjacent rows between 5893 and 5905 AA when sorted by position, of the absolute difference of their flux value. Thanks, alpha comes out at 5.29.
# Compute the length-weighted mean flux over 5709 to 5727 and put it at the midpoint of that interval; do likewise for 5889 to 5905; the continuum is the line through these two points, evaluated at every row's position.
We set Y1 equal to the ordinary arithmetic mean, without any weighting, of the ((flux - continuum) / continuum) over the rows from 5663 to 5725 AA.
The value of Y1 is -0.025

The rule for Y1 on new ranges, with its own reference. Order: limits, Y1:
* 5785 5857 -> -0.009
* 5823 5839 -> 0.013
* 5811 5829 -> 0.026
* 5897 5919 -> 0.055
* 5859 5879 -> 0.029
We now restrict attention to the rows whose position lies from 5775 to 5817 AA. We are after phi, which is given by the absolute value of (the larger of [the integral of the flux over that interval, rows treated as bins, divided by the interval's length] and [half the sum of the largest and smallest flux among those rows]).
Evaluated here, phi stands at 3.19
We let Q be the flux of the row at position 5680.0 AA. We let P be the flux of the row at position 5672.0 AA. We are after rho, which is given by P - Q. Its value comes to 0.25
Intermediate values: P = 3.335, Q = 3.081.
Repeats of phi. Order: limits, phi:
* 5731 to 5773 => 3.44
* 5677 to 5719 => 3.44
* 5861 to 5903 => 3.11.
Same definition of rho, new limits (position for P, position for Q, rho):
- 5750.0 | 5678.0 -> 0.05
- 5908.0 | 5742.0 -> -0.26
